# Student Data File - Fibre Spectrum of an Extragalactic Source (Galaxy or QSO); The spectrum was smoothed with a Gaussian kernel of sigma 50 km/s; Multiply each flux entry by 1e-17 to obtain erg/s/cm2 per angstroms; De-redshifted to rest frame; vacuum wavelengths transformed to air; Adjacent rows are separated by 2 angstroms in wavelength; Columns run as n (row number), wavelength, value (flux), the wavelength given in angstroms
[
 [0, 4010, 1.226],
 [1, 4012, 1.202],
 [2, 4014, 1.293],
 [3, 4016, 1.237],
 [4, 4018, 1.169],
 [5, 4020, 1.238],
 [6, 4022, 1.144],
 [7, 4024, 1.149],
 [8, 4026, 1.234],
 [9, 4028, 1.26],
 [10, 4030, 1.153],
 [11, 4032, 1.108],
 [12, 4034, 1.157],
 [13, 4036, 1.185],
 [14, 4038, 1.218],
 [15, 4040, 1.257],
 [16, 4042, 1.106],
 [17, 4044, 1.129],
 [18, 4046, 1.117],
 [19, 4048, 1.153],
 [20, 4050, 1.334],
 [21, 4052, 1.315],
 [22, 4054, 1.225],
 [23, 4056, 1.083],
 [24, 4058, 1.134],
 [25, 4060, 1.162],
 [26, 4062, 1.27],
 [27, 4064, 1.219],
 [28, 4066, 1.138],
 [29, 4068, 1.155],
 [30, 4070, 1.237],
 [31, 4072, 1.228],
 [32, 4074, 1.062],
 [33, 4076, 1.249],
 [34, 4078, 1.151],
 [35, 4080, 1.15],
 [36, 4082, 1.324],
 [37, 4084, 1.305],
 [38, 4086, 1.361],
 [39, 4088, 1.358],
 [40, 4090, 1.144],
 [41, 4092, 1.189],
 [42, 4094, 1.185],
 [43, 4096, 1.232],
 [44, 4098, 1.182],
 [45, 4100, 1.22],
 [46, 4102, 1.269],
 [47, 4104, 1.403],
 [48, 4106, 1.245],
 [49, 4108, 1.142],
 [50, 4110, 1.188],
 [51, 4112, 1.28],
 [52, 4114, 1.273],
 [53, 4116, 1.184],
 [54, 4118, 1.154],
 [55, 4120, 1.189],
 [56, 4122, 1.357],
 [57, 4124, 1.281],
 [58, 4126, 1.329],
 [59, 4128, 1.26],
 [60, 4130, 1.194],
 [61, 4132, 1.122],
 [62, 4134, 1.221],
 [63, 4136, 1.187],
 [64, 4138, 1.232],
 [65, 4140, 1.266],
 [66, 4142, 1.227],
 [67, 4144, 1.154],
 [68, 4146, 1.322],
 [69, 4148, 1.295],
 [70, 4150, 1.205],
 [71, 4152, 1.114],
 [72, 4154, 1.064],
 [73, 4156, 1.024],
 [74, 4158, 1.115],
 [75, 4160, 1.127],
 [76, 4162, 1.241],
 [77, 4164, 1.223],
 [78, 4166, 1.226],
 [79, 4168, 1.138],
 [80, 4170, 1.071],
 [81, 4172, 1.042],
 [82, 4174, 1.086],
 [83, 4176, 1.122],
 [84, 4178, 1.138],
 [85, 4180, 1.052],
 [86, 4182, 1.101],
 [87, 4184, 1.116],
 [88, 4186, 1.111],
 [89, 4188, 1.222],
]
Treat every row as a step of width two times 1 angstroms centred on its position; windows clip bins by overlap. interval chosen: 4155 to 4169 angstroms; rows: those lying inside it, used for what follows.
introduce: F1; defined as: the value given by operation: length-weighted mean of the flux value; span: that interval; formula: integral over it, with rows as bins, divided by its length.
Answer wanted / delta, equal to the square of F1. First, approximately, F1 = 1.16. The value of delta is 1.34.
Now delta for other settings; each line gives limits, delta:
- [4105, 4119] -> 1.46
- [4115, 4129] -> 1.56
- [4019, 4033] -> 1.40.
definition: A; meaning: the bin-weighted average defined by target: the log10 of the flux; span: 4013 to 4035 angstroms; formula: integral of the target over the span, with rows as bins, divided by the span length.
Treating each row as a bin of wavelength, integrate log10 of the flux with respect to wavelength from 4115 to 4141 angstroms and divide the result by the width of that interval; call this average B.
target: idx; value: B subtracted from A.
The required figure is -0.012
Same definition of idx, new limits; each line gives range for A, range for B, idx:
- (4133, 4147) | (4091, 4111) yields 0.002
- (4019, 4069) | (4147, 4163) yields 0.015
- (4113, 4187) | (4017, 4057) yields -0.004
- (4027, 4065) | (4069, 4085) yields -0.009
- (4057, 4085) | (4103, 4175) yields 0.000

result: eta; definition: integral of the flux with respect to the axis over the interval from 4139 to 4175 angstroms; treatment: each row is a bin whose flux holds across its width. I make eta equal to 41.9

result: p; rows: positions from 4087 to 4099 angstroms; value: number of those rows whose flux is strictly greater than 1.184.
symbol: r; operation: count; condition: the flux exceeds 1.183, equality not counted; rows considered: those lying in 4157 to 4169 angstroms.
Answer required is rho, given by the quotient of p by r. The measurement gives 1.3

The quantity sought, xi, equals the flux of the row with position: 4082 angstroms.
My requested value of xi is 1.324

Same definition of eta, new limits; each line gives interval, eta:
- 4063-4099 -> 43.7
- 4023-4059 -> 42.6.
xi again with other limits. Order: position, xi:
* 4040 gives 1.257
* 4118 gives 1.154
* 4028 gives 1.26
